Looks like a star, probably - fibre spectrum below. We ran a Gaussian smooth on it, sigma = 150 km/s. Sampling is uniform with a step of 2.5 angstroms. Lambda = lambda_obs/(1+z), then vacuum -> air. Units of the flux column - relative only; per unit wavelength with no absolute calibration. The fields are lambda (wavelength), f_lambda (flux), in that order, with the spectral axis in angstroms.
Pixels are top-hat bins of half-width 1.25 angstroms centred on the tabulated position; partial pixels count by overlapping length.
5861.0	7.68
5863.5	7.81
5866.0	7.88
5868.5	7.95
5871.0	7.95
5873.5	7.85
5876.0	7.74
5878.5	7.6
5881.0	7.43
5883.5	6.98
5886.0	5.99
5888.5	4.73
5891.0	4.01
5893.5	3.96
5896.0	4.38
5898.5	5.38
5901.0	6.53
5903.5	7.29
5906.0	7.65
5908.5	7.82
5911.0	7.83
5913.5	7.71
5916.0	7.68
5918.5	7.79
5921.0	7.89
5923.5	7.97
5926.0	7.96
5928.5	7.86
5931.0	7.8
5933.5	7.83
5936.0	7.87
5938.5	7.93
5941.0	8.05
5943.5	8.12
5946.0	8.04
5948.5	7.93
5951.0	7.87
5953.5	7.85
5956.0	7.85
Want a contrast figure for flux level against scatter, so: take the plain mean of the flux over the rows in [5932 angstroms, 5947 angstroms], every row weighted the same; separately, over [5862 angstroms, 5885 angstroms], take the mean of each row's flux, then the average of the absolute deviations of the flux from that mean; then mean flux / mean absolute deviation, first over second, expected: 34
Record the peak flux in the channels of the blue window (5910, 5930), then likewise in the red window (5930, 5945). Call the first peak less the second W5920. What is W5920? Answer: -0.150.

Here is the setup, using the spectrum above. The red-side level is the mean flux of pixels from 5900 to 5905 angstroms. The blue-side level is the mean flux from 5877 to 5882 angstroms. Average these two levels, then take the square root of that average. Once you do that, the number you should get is 2.69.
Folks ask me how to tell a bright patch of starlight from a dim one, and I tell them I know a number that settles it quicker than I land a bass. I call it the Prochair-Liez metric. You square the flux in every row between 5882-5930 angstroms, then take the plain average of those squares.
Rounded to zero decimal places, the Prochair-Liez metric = 47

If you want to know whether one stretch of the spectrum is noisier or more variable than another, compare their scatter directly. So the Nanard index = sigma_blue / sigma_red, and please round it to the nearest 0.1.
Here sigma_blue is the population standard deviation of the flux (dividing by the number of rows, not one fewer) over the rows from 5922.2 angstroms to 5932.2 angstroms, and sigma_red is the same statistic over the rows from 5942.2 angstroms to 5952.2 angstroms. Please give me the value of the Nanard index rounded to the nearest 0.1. 0.7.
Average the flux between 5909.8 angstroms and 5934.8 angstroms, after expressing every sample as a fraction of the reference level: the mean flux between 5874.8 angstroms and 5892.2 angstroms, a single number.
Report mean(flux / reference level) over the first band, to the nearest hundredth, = 1.23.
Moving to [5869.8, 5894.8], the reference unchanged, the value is 1.01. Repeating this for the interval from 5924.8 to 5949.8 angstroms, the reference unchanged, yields 1.25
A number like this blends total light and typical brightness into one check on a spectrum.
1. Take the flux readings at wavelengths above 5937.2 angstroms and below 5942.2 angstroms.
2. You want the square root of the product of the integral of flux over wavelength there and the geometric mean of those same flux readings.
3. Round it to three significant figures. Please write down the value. 17.9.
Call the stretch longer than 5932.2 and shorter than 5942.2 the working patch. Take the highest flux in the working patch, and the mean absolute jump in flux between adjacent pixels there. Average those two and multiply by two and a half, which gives 10.15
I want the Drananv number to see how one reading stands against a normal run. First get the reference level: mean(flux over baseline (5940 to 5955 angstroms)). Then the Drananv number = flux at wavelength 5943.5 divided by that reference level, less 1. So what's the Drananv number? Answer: 0.018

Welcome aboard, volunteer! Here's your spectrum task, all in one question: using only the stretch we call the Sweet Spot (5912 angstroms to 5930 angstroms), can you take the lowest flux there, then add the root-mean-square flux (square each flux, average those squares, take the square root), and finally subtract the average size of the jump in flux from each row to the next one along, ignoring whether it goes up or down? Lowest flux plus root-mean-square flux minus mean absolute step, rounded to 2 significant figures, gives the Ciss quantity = 15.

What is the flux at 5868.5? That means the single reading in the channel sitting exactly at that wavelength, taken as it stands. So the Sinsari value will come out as 7.95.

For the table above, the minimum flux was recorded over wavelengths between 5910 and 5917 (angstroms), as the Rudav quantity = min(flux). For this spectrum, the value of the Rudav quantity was 7.68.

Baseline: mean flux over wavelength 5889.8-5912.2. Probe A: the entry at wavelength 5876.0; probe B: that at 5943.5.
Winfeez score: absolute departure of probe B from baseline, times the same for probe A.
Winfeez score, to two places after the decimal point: 3.33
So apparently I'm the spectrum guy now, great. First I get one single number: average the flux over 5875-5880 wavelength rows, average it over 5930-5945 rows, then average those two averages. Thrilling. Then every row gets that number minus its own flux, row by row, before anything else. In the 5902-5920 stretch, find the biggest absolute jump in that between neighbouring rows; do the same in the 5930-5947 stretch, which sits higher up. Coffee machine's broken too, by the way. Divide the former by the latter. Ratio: 3.0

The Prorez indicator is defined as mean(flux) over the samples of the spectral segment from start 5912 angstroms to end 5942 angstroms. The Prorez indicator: 7.9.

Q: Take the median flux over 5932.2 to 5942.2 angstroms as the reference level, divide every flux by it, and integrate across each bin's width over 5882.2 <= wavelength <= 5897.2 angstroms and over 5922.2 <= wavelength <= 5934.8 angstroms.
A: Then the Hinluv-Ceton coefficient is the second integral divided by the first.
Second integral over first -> 1.3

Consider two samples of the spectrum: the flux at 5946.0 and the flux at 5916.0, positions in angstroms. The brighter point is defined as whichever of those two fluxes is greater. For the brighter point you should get 8.04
